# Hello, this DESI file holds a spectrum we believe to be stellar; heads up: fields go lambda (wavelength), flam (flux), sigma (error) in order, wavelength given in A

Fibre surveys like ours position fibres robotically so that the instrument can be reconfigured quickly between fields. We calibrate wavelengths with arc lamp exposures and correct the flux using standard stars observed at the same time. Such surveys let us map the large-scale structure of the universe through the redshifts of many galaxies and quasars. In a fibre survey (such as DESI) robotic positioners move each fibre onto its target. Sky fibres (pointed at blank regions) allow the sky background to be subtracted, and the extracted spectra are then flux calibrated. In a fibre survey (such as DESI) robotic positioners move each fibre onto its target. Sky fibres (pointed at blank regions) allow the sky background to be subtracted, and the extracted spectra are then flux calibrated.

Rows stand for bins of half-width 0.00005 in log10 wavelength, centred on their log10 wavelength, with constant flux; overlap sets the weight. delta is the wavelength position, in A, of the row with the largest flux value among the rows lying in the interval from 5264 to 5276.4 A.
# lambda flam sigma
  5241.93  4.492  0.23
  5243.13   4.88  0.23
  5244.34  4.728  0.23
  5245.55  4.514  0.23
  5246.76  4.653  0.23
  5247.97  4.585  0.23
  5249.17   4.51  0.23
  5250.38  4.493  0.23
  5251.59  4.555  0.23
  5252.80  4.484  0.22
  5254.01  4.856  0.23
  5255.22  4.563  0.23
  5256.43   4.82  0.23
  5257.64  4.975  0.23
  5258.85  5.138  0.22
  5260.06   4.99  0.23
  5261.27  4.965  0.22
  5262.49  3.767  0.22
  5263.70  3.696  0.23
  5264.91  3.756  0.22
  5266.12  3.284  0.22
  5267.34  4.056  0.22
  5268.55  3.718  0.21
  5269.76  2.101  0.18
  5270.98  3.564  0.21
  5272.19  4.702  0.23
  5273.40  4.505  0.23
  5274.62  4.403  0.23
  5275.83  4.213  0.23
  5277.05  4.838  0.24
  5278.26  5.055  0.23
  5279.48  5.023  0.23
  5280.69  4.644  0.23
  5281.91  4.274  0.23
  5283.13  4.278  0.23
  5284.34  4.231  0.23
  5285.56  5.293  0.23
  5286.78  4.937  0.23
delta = 5272.19 A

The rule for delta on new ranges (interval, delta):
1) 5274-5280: 5278.26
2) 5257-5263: 5258.85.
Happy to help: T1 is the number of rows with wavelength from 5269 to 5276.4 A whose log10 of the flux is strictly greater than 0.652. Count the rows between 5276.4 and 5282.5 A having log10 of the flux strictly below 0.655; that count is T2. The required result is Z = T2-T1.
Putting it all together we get -1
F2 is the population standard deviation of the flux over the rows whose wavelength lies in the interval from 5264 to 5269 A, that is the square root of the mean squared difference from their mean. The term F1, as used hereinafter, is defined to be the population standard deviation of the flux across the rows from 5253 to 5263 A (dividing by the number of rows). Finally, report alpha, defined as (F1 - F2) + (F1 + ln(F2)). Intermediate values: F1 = 0.41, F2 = 0.28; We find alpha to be -0.75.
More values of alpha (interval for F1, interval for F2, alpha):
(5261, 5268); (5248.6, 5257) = -1.03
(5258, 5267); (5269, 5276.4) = 0.42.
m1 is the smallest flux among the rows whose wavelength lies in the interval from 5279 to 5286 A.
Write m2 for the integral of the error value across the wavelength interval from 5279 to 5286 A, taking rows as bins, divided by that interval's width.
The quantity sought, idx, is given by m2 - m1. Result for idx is -4.0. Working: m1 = 4.231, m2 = 0.230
